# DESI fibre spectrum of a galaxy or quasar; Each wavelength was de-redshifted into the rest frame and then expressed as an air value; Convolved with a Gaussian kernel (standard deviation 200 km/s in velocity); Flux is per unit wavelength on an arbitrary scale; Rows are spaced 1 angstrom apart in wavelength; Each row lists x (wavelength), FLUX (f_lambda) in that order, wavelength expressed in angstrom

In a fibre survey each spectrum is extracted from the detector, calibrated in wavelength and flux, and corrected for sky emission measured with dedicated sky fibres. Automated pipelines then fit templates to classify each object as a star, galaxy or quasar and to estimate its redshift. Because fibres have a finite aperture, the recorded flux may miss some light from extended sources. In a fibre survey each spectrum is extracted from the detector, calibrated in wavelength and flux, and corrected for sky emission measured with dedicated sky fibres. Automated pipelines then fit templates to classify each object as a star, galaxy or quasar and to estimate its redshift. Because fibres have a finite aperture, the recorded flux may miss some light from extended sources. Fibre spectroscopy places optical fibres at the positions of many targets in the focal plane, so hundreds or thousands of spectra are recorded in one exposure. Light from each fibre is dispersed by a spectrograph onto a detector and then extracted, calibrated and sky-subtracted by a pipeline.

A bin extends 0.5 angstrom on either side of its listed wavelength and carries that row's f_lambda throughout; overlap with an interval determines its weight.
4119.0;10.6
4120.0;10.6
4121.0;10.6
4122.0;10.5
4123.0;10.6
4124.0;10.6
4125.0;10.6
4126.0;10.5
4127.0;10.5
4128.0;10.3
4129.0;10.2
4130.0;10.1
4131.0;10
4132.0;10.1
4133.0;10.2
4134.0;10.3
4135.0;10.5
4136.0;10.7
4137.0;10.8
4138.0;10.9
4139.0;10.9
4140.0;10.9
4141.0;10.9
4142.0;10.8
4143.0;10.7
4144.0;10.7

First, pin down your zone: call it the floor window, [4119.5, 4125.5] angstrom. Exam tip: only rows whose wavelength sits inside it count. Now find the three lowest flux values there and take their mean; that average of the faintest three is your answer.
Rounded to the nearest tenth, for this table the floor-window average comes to 10.6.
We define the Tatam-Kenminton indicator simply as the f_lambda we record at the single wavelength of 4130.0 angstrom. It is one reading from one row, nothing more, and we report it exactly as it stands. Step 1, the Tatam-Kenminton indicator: 10.1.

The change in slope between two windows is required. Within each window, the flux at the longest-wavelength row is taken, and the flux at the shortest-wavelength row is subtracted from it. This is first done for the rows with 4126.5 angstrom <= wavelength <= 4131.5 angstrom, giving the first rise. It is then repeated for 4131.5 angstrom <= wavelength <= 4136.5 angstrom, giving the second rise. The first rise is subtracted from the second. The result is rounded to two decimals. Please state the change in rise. 1.10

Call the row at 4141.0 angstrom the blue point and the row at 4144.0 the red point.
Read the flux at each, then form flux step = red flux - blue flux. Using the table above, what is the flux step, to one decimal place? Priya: -0.2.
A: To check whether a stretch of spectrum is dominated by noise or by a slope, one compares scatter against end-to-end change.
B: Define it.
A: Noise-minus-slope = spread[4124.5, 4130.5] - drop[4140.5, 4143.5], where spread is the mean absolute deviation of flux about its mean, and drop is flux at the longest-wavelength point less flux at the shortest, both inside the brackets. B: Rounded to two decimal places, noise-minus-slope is 0.37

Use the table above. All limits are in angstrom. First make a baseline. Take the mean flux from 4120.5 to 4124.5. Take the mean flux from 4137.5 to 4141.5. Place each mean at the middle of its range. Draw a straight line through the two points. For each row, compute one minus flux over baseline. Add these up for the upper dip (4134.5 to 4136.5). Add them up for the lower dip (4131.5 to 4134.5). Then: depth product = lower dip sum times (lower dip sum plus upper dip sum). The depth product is 0.032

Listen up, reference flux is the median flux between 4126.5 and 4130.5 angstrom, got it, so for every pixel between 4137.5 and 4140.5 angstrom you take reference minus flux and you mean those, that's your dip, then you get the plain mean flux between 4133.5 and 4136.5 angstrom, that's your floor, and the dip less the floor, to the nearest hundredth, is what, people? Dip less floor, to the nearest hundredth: -11.15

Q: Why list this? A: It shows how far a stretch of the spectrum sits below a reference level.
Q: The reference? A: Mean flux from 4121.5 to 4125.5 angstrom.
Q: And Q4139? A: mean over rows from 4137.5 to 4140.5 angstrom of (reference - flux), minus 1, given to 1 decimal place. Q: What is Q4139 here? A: -1.3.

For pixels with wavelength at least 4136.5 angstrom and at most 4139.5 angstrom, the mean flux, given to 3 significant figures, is 10.9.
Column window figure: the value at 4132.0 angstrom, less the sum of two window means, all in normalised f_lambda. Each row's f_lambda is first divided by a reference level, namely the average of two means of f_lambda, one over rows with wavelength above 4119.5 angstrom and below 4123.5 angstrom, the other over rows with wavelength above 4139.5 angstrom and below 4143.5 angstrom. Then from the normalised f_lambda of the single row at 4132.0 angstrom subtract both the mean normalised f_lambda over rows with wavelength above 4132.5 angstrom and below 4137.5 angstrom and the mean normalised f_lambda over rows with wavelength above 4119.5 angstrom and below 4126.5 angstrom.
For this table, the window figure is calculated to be -1.03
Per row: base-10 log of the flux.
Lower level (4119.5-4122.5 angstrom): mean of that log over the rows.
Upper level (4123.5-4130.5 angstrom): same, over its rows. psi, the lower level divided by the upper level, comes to 1.01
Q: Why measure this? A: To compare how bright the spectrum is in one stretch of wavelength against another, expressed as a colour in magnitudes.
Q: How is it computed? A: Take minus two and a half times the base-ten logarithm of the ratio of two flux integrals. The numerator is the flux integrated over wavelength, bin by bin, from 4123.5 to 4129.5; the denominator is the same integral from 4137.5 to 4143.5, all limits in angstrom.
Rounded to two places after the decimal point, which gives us 0.04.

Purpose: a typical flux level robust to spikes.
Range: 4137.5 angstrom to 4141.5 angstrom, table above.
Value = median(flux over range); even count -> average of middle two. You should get 10.9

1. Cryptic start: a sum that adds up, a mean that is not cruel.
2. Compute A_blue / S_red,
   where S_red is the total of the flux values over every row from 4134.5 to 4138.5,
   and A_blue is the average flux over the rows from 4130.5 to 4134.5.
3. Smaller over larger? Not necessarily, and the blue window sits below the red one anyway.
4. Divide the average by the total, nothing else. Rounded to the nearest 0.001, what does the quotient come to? 0.237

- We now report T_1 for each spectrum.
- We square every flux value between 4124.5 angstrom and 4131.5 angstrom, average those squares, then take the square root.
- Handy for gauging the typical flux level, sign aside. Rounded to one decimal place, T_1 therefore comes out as 10.3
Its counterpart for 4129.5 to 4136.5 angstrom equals 10.3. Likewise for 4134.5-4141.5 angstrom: 10.8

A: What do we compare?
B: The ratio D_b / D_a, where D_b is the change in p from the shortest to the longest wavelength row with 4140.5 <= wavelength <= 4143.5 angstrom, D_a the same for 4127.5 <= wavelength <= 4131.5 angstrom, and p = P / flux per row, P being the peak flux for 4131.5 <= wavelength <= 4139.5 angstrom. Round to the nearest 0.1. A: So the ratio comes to 0.6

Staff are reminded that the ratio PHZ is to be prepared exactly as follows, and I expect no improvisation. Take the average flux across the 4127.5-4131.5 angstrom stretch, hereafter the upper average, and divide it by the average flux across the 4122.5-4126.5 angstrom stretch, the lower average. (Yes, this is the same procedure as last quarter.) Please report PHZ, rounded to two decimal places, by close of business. 0.96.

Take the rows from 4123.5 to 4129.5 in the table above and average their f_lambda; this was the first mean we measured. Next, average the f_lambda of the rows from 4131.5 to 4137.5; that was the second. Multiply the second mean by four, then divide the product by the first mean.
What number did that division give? 4.0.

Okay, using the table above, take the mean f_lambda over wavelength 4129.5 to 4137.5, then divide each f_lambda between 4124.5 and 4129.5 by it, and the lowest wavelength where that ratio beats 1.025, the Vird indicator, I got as 4125.0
